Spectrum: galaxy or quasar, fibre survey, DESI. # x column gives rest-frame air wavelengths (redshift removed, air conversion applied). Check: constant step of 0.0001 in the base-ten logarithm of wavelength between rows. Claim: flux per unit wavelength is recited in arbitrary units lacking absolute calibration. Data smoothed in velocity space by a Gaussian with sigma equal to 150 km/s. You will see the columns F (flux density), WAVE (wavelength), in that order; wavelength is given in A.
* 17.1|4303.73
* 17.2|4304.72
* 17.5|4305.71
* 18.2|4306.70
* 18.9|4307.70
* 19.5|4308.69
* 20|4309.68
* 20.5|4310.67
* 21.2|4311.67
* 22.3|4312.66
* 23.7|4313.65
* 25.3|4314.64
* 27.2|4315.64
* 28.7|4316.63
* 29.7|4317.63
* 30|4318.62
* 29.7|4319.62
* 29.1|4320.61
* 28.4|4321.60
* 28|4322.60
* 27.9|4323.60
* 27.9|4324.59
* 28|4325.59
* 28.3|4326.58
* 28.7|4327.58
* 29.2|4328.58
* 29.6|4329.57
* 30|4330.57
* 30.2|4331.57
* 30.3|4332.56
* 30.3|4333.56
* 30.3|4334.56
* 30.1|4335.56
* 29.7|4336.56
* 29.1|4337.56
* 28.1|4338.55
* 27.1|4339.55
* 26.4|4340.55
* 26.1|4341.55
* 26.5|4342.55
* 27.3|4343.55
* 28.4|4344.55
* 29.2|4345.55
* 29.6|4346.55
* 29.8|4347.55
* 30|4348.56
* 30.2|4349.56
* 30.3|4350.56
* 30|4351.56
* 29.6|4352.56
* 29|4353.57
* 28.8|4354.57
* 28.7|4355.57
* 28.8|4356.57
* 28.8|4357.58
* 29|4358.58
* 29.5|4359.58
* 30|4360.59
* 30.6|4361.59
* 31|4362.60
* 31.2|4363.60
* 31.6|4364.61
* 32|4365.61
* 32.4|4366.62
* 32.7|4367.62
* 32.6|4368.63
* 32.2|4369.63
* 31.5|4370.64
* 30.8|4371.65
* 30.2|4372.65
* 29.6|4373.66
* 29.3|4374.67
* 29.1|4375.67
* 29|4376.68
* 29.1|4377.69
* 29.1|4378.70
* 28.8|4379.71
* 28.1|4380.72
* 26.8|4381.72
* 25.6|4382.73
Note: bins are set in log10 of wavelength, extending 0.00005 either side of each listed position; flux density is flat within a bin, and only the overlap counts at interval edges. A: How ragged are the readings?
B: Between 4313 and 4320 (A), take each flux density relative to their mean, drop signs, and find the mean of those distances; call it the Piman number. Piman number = 2.0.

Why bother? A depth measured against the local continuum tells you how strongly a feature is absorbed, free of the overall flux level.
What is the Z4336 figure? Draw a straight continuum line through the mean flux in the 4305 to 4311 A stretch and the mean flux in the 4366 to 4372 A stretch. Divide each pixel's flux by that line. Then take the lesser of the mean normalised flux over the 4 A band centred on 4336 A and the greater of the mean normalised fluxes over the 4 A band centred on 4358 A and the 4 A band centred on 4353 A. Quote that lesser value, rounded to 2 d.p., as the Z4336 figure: 1.03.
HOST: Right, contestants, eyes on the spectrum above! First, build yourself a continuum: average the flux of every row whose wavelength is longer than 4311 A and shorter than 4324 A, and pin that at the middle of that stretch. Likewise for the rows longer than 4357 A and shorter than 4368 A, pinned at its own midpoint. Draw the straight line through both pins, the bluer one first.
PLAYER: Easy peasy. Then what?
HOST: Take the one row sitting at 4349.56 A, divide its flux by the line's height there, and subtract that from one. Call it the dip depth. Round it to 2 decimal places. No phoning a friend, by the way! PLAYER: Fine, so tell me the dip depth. -0.02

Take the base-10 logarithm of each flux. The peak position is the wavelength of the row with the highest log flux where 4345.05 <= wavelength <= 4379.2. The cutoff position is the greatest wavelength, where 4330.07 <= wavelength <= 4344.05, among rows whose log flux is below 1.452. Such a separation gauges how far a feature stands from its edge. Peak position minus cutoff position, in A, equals 24.1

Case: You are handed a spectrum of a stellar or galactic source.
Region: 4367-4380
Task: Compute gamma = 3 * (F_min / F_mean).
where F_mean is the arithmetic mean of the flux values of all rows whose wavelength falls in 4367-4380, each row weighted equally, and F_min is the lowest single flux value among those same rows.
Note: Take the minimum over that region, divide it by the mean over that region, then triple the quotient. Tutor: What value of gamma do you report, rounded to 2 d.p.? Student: 2.85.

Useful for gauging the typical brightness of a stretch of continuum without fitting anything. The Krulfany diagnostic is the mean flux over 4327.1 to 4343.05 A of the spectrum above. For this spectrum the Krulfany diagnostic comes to 28.9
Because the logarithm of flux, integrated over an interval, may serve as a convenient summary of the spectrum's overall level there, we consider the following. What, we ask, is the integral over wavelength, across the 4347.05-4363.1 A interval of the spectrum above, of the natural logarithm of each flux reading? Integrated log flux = 54.4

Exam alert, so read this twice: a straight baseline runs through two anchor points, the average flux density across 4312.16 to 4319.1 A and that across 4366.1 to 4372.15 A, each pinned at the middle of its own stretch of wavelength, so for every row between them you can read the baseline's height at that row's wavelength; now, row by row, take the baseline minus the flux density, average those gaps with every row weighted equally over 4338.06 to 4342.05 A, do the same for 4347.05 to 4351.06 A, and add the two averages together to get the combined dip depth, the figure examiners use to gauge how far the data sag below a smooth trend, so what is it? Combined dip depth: 2.2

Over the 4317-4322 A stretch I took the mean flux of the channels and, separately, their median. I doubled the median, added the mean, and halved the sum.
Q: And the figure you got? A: 44.4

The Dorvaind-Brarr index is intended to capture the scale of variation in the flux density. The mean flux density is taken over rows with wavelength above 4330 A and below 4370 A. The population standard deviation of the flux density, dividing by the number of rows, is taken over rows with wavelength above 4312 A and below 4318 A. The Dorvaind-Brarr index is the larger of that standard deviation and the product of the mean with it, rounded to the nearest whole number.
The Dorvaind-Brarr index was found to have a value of 78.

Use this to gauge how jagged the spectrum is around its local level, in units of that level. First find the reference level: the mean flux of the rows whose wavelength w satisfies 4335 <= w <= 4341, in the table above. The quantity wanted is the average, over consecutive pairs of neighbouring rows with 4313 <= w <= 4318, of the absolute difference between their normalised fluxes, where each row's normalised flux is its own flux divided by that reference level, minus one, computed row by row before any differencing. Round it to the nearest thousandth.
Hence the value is 0.053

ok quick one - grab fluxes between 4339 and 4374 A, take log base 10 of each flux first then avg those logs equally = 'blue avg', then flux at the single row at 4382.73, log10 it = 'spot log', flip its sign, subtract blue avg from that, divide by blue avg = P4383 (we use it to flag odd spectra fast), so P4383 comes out -1.96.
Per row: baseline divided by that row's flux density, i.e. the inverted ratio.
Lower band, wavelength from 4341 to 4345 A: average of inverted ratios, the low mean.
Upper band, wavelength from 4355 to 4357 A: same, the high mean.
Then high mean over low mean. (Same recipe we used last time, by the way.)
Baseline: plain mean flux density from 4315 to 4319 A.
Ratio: 0.94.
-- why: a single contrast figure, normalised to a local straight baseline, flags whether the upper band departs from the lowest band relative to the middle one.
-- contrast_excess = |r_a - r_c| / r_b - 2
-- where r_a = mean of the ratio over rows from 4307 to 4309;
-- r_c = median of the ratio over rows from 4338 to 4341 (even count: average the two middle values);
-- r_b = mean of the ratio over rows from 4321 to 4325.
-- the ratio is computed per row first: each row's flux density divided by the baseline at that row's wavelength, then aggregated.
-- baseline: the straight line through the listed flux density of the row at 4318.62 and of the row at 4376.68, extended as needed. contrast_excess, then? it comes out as -1.70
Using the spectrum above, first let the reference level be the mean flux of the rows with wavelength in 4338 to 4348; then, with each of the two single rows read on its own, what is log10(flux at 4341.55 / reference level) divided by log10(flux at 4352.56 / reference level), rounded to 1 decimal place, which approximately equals -1.1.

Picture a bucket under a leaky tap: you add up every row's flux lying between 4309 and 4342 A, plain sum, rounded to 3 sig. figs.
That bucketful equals 911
